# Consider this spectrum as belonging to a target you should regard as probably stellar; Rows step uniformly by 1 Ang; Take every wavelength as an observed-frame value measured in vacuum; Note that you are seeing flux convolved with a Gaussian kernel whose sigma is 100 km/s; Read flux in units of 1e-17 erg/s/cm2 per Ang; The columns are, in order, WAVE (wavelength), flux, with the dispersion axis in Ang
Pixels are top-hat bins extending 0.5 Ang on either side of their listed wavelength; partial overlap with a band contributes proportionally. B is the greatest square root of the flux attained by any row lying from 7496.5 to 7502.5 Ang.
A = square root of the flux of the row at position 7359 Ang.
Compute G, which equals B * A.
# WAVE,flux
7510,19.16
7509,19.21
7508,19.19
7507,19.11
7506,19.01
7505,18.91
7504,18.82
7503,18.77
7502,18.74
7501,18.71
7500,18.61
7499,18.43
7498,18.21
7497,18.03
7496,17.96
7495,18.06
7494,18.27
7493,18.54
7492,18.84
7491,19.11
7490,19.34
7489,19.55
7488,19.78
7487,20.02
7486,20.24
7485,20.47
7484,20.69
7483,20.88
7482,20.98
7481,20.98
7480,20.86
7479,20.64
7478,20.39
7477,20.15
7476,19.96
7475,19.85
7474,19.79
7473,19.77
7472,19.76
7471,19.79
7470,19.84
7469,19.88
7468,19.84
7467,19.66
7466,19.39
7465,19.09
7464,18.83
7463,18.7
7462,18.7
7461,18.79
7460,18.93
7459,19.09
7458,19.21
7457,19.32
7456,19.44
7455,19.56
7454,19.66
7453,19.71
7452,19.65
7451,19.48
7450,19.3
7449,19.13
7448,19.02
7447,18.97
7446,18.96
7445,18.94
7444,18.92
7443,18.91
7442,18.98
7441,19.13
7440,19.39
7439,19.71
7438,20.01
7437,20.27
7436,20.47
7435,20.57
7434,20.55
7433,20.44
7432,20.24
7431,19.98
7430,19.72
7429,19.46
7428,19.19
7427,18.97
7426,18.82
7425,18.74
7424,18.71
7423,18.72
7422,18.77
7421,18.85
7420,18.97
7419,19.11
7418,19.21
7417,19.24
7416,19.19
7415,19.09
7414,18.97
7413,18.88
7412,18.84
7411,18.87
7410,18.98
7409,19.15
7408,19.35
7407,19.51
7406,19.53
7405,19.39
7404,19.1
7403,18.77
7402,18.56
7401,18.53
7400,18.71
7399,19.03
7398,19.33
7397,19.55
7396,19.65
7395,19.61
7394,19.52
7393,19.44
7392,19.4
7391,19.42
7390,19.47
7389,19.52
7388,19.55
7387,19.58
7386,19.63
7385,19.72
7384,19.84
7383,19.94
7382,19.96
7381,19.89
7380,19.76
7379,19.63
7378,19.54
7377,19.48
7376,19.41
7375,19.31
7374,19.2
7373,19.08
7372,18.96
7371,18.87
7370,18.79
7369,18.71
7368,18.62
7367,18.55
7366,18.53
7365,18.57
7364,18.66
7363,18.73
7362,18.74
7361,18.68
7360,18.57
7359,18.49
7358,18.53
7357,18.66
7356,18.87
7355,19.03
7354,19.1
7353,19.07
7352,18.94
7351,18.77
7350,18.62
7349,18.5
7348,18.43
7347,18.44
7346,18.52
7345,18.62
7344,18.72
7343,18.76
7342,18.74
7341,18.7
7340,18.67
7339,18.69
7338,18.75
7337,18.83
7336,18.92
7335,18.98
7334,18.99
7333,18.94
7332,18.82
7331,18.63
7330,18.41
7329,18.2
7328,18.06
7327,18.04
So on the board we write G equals 18.6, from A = 4.30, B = 4.33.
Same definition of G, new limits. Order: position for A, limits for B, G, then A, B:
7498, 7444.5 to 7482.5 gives 19.5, 4.27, 4.58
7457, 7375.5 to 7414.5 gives 19.6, 4.40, 4.47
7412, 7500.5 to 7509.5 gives 19.0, 4.34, 4.38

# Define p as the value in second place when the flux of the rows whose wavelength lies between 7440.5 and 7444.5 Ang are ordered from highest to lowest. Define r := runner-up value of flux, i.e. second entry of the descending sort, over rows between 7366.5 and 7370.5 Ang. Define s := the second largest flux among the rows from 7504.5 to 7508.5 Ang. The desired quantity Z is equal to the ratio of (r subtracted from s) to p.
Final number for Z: 0.021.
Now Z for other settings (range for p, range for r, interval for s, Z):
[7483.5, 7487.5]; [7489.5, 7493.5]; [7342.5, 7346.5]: -0.019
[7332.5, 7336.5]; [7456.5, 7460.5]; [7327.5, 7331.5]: -0.042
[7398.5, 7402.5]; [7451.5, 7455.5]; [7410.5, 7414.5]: -0.042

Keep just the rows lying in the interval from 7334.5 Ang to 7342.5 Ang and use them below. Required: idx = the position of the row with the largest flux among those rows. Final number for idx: 7335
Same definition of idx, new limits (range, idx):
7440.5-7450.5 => 7450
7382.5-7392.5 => 7383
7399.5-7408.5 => 7406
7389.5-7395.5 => 7395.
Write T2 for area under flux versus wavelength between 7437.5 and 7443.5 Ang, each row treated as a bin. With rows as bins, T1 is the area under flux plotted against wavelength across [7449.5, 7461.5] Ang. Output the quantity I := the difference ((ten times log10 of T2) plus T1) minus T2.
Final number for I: 137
